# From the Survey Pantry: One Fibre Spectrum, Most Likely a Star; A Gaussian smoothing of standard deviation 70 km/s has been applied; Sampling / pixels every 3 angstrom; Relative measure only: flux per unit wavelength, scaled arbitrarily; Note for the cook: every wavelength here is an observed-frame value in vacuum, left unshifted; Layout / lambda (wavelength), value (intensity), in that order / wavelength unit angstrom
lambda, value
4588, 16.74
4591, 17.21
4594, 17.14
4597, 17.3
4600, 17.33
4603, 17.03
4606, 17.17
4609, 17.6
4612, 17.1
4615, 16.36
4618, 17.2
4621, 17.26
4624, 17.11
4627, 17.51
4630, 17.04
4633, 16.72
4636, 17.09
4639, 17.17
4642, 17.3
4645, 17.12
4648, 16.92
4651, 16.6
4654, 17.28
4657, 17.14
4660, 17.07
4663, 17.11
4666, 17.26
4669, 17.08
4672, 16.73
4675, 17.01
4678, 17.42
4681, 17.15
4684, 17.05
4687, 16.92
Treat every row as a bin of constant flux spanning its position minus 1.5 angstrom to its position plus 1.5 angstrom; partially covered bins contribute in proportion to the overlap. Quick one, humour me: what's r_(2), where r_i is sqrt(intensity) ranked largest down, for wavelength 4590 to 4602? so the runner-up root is 4.16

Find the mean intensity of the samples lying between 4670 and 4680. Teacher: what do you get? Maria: 17.1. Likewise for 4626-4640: 17.1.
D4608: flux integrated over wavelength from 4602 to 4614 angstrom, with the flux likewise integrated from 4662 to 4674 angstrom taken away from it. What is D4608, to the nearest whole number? 2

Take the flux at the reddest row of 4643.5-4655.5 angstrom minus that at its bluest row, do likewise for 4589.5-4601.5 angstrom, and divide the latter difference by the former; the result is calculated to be 1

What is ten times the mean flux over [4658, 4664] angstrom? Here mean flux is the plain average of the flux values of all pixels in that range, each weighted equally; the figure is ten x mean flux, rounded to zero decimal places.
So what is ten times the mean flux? 171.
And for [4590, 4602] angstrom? 172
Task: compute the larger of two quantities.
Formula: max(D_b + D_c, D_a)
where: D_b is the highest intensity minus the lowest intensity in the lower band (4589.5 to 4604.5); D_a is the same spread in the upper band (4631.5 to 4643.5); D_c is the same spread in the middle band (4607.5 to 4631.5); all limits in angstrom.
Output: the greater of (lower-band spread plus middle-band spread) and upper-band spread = 1.54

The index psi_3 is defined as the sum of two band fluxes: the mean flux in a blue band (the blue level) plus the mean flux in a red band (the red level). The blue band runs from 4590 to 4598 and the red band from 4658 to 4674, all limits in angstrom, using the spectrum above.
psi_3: 34.3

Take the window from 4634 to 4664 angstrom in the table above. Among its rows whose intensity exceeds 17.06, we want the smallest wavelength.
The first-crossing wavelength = 4636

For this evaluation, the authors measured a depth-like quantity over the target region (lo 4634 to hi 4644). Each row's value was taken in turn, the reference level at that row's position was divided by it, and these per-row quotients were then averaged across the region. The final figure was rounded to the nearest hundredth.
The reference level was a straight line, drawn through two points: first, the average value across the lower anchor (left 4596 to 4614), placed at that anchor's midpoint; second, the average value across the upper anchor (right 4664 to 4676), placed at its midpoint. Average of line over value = 1.00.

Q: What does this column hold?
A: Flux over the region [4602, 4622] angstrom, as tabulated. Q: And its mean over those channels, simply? 17.10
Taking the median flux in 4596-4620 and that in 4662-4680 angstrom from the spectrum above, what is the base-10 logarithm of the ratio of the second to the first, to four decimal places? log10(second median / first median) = -0.0023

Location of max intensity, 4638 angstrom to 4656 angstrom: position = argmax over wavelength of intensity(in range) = 4642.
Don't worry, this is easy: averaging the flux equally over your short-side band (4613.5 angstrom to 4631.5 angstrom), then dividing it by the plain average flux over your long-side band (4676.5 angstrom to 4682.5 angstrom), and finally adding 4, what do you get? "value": 4.99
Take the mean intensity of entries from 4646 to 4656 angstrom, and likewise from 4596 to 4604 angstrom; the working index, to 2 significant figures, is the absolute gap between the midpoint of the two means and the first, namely 0.14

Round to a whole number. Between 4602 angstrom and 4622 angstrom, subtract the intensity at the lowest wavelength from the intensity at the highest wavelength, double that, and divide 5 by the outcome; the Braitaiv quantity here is 11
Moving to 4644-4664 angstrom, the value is -250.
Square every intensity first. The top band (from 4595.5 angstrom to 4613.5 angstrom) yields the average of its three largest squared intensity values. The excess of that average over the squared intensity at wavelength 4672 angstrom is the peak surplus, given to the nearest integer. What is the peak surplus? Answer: 23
